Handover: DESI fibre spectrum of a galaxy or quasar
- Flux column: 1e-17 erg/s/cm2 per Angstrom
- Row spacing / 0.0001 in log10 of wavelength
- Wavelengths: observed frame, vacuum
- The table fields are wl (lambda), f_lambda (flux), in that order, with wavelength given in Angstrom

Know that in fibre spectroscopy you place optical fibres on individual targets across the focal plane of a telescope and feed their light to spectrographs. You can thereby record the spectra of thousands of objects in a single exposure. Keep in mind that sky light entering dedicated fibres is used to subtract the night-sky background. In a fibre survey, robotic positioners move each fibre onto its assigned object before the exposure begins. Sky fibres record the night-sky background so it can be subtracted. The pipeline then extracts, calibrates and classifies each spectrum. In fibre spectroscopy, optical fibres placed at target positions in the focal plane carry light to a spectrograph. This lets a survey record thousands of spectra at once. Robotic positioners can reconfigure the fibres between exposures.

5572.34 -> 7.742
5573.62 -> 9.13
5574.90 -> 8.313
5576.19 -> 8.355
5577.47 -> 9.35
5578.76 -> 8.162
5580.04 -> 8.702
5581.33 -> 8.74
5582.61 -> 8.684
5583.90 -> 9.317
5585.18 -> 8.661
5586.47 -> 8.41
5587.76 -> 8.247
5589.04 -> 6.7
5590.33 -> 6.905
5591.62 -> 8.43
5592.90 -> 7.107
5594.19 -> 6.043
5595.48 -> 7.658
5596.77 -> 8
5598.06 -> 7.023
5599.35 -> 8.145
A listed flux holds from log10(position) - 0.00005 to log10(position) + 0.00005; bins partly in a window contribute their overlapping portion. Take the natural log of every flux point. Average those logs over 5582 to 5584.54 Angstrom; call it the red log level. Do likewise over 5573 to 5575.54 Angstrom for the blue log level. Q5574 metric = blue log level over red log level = 0.99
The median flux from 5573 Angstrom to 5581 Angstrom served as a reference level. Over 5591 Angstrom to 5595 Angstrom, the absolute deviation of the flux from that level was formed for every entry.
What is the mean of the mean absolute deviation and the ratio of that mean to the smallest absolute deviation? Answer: 7.4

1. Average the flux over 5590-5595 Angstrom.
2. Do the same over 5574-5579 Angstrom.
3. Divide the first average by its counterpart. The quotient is 0.83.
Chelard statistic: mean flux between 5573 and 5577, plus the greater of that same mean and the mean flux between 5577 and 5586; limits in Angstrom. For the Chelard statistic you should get 17.4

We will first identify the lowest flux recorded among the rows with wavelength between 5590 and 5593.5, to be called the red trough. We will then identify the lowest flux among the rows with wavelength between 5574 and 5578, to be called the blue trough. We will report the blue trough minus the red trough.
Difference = 1.4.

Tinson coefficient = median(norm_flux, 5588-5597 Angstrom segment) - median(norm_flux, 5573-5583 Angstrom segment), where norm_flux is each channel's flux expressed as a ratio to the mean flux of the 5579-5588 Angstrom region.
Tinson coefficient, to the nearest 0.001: -0.183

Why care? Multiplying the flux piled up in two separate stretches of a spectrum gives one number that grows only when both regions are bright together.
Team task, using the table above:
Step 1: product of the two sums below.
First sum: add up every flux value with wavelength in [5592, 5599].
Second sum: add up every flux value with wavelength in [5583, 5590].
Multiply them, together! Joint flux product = 1481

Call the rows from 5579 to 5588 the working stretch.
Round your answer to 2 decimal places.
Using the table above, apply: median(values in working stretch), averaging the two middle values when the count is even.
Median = 8.68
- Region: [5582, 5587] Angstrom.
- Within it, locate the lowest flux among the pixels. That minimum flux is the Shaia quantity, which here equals 8.41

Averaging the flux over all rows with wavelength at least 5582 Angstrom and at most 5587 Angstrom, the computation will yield 8.8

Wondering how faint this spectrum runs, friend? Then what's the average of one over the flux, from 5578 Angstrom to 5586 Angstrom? 0.115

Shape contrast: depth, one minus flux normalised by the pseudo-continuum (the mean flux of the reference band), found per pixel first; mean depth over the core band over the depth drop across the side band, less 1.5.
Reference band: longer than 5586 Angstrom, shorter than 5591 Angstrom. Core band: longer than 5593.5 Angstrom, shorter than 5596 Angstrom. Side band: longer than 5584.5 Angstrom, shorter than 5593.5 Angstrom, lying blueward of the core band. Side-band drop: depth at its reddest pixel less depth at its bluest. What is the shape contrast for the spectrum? -1.0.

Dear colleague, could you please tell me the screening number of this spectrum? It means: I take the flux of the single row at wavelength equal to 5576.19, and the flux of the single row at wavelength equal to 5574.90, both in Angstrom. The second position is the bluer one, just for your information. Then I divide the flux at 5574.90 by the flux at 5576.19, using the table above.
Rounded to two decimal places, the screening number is 0.99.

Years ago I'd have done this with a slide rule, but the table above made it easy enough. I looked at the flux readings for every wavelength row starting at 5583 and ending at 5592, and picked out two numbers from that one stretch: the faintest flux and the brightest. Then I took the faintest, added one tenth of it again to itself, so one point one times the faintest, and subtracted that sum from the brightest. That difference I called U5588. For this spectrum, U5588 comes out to 1.9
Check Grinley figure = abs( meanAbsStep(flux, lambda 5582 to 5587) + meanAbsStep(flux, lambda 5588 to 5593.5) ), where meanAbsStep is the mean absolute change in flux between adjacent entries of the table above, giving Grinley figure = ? 1.53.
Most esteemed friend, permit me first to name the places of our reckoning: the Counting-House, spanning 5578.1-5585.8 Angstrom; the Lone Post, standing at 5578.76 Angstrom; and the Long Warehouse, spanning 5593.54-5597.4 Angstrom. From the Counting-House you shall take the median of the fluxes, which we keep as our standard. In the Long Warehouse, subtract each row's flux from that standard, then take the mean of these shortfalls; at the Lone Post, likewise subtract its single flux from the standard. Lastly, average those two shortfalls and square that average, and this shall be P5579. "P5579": 0.99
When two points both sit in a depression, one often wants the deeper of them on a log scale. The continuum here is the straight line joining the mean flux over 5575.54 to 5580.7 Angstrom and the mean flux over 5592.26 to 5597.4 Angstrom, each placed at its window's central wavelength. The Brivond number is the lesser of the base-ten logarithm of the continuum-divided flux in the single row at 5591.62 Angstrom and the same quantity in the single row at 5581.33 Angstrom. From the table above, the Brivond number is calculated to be 0.02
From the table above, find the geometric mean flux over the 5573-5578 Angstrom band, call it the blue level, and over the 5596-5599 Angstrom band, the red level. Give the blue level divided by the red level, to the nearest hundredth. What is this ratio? 1.17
